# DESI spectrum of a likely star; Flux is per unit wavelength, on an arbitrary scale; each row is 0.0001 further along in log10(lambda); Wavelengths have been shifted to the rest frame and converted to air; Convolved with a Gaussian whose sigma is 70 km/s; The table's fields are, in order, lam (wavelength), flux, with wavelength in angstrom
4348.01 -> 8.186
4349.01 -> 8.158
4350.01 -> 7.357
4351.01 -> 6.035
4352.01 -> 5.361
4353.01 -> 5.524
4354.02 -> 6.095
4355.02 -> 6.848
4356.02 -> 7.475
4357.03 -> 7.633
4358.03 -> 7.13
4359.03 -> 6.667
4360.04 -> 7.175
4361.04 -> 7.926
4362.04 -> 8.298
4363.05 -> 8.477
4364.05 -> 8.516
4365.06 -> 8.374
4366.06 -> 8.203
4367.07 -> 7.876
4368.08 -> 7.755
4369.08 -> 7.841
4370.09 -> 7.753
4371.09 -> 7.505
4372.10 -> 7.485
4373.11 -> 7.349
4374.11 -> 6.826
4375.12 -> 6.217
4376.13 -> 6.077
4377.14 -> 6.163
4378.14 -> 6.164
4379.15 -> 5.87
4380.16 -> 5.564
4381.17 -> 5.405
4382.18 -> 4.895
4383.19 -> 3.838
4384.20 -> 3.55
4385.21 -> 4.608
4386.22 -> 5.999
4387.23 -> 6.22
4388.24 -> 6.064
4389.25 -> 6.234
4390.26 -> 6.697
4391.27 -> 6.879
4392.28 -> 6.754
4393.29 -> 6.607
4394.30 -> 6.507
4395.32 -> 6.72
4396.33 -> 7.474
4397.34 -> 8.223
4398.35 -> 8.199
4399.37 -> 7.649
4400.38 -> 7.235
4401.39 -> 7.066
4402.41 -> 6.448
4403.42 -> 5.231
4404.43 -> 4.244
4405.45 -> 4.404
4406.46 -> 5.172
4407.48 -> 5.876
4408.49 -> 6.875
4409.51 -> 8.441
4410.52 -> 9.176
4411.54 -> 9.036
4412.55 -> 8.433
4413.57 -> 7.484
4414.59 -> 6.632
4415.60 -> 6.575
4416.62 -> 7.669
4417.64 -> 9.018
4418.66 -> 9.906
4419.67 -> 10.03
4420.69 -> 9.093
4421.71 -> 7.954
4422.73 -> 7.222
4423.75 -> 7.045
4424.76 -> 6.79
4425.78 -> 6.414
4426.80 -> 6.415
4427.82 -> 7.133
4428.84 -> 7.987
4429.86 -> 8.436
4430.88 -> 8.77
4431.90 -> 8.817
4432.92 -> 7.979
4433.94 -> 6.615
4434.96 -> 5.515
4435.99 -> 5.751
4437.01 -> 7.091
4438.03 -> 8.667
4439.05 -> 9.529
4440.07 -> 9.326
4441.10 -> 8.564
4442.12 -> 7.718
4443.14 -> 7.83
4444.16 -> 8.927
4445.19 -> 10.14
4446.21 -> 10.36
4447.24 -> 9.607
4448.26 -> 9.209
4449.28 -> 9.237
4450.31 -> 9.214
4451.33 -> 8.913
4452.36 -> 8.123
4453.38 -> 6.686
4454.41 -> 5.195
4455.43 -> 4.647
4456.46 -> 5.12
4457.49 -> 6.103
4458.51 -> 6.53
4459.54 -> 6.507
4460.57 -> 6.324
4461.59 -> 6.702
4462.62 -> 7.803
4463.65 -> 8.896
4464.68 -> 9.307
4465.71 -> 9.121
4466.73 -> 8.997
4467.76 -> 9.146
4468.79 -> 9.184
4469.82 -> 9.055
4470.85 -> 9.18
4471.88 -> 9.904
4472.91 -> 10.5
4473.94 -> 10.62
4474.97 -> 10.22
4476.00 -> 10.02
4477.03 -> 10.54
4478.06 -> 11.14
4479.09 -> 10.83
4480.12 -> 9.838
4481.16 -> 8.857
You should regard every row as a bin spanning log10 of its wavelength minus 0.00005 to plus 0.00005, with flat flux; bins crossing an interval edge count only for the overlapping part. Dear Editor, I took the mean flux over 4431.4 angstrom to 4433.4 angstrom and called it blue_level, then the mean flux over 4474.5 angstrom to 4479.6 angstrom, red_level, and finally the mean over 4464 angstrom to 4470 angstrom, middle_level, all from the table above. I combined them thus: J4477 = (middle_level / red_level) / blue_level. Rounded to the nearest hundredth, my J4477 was 0.10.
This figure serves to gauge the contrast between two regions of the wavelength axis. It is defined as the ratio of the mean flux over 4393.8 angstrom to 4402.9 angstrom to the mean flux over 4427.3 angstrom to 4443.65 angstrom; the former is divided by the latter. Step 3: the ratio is 0.93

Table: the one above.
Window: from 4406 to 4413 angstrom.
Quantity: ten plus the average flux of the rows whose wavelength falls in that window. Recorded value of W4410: 17.6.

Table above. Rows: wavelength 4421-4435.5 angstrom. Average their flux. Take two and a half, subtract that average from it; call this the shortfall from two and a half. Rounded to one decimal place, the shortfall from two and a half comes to -4.9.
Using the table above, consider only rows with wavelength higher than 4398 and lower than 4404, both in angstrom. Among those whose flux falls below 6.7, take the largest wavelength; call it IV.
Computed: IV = 4403.42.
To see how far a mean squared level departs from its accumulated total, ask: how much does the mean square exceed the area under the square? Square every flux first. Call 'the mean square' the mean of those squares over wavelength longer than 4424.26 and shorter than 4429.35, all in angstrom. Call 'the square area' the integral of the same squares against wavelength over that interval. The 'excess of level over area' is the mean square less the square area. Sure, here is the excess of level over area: -199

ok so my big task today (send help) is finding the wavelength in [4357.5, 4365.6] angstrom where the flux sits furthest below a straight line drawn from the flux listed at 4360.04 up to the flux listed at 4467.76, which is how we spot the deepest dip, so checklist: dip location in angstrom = 4359.03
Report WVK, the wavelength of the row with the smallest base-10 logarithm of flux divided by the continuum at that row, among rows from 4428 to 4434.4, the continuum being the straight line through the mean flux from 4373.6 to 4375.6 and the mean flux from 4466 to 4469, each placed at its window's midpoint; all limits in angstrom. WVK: 4433.94 angstrom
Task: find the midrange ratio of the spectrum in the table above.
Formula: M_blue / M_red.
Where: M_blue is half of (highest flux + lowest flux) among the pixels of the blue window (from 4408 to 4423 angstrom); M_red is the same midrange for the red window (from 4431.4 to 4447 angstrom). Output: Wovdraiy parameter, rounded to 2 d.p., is 1.05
